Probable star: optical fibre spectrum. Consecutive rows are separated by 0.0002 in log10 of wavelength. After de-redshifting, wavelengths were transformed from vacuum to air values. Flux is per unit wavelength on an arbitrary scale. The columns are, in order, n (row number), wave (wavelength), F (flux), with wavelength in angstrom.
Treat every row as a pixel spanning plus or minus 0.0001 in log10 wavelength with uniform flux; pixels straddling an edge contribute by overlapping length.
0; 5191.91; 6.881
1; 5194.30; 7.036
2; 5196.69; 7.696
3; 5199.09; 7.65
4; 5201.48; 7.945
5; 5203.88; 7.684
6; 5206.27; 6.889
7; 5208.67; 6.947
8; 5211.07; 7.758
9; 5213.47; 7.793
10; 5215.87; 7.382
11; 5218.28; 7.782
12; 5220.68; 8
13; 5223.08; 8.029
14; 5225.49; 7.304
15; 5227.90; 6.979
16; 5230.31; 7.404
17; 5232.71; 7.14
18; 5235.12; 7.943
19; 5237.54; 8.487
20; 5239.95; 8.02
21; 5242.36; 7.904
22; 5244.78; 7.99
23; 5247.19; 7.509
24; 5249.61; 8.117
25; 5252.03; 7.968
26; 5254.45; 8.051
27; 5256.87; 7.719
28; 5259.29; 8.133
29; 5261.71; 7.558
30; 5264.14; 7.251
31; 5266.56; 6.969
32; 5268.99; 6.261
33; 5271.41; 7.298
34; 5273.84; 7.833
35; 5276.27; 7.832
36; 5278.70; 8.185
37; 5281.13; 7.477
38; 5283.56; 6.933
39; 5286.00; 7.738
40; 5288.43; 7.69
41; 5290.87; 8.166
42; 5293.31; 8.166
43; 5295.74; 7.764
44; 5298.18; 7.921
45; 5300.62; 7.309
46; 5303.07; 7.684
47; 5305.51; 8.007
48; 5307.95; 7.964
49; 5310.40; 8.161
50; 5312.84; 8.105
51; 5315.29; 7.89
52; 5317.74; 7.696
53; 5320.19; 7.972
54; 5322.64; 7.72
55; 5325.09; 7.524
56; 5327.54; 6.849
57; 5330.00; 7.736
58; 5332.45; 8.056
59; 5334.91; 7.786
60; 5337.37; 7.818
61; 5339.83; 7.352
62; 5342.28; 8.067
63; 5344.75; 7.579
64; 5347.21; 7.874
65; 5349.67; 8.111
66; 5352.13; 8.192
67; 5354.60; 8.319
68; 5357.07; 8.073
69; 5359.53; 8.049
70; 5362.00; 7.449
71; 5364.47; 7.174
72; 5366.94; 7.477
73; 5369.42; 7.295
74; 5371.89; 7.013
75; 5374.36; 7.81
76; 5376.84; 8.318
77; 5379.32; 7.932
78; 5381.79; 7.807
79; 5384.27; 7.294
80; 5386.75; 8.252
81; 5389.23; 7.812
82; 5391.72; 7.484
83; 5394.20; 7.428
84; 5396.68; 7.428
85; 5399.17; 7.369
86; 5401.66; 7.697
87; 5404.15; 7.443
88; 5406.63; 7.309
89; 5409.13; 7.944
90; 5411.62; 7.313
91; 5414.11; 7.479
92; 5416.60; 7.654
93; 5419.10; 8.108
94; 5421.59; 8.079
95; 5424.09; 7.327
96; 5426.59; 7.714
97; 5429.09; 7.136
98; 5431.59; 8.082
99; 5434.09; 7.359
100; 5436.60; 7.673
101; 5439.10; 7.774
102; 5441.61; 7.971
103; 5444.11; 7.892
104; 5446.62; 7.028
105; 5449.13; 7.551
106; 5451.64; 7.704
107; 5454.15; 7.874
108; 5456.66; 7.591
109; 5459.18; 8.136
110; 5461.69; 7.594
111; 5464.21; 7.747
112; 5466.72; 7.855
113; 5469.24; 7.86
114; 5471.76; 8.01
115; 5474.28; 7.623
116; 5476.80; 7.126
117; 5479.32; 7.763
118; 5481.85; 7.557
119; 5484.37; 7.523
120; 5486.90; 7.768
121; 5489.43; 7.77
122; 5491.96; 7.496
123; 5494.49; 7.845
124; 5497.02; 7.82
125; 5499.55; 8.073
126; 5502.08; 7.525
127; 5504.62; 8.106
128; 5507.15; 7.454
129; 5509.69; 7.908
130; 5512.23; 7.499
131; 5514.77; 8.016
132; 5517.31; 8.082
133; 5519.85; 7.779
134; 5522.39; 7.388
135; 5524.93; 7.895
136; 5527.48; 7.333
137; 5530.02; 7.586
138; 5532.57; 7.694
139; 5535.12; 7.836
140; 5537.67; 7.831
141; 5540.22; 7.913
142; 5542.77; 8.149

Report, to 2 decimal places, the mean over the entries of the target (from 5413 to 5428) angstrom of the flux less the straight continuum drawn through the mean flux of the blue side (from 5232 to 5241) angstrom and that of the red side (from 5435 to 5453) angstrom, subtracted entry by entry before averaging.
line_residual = 0.04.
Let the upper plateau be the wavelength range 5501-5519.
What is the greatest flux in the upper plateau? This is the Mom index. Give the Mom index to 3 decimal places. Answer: 8.106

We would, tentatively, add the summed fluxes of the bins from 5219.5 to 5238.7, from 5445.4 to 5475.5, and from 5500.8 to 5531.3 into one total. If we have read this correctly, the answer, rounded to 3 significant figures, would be 246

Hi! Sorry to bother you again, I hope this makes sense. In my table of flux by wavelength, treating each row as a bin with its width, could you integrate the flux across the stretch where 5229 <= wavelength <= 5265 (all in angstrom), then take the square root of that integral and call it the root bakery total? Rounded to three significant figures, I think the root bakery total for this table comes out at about 16.8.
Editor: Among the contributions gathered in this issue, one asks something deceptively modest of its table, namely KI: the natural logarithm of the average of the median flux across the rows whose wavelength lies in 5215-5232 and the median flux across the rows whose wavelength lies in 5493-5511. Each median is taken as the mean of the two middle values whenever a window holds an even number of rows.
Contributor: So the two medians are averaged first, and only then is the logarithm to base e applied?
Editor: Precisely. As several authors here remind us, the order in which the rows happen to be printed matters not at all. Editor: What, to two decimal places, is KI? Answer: 2.03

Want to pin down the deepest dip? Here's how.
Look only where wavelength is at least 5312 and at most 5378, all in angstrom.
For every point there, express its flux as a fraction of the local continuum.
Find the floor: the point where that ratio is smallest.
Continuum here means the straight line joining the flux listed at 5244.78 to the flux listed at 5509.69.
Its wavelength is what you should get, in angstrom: 5327.54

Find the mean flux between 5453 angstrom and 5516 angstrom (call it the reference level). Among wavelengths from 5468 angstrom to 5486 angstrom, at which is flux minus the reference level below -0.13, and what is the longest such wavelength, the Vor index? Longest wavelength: 5484.37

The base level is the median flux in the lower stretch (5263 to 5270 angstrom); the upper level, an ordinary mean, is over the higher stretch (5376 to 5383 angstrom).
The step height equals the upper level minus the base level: 1.0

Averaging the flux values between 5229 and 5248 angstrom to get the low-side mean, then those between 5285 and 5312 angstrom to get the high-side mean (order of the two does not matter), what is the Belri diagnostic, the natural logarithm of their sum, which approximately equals 2.75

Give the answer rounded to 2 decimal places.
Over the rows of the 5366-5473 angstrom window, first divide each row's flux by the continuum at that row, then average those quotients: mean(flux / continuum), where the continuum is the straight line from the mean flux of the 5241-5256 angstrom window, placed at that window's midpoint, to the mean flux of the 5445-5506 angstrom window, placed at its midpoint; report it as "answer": 0.99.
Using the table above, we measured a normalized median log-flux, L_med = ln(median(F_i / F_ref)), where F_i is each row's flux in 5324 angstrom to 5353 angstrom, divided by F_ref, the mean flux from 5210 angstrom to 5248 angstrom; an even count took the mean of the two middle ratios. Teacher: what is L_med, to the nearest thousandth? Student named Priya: 0.011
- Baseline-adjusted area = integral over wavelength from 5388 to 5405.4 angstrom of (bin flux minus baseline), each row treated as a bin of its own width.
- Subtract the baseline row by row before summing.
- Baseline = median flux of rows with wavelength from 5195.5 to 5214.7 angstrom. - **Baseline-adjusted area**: -2.9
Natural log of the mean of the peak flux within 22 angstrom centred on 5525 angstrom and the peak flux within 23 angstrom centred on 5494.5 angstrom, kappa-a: 2.09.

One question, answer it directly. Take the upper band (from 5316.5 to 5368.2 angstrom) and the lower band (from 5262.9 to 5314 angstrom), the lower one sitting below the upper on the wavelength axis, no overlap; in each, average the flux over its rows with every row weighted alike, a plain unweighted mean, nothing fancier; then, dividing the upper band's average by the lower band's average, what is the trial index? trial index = 1.01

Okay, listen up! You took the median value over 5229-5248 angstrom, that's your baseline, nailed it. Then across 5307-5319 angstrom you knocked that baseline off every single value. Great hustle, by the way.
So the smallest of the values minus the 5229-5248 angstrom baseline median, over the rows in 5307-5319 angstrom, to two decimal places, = -0.23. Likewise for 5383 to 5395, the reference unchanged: -0.63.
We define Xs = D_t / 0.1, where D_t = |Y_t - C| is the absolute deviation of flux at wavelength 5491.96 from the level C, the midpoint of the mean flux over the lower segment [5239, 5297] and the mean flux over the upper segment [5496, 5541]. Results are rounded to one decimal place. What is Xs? 2.3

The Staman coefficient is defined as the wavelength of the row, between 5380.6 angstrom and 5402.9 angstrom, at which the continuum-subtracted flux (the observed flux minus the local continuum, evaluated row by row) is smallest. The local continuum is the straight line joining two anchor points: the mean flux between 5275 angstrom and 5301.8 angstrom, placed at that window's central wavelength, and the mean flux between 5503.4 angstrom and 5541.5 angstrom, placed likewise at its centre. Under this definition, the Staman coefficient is 5384.27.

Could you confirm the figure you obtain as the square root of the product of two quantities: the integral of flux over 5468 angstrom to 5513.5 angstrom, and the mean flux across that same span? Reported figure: 52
